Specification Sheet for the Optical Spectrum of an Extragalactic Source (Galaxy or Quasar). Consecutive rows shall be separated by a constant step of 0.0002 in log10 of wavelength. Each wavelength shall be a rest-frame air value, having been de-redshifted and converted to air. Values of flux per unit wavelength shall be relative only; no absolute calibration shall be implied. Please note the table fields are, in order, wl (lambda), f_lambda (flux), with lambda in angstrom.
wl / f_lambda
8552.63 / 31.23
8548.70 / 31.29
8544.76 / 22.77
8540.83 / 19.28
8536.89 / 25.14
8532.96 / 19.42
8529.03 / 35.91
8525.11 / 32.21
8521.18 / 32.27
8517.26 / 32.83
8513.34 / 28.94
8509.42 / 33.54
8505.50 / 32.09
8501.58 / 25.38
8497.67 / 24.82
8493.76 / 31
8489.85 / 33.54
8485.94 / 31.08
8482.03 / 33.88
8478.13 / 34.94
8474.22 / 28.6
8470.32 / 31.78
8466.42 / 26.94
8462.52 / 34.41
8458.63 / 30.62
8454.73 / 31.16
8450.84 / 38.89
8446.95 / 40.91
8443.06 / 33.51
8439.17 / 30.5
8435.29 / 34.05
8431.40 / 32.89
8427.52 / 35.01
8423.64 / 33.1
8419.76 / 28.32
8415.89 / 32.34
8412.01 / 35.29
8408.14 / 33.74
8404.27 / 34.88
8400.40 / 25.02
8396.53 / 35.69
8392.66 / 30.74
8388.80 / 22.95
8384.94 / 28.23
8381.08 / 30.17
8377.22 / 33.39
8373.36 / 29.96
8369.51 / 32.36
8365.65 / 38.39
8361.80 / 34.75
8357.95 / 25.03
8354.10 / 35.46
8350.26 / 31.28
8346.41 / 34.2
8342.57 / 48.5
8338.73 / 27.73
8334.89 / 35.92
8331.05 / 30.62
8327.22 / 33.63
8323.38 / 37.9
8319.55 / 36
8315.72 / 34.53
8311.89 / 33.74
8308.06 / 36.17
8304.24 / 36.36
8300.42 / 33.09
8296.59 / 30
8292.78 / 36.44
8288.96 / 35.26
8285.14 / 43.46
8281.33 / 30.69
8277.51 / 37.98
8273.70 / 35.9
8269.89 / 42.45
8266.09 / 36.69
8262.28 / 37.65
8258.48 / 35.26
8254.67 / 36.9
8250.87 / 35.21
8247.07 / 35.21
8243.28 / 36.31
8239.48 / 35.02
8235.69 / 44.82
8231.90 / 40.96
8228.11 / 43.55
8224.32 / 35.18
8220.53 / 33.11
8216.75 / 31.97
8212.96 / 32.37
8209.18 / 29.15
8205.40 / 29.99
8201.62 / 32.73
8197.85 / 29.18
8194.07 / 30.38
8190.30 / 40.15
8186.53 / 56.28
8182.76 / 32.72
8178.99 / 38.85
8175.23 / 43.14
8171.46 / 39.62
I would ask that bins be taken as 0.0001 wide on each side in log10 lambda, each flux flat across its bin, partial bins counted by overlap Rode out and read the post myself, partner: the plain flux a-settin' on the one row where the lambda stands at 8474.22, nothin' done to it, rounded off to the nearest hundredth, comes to 28.60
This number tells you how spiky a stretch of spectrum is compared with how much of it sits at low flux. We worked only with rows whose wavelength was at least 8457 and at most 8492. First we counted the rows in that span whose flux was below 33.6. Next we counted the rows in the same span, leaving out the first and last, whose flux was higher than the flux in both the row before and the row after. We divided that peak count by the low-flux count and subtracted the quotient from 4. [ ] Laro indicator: 3.50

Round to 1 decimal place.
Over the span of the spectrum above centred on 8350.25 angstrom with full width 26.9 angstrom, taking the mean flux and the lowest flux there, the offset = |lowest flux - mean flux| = 8.8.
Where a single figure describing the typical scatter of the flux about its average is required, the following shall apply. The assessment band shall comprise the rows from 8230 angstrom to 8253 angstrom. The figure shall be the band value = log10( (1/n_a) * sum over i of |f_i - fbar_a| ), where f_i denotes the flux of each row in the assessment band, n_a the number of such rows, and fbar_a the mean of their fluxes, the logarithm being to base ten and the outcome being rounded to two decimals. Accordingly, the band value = 0.52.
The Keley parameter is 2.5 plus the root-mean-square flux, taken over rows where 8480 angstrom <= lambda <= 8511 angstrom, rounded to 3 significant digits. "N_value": 33.4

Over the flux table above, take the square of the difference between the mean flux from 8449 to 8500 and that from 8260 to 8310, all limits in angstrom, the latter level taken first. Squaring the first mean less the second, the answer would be 22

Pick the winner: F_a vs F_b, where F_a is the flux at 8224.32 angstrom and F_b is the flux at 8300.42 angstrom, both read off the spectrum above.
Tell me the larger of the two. 35.2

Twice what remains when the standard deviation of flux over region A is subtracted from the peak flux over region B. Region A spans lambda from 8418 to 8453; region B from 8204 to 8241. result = 82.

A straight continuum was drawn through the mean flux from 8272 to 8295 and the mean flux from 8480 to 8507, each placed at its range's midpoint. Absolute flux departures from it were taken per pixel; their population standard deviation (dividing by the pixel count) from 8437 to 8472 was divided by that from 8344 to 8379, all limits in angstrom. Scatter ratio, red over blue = 1.1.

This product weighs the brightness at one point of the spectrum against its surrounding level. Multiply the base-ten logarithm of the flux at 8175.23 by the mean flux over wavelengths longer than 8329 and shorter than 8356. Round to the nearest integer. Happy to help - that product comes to 57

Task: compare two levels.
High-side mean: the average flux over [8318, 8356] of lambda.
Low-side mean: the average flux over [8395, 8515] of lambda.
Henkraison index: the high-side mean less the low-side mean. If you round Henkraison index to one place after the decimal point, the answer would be 3.0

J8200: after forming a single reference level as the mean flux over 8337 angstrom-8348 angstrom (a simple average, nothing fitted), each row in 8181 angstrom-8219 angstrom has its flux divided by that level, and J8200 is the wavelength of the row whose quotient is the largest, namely 8186.53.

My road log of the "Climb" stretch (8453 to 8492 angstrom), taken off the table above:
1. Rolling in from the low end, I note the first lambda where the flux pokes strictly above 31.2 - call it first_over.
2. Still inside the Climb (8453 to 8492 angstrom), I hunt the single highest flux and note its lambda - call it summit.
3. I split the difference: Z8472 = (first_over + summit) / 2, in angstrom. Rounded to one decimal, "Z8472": 8470.3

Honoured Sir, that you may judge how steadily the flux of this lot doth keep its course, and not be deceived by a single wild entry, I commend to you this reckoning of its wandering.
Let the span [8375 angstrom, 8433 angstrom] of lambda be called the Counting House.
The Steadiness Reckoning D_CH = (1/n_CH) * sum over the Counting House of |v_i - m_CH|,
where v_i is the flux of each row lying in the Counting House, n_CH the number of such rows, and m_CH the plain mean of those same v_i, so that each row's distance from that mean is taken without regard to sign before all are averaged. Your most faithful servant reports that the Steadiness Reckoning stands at 3.1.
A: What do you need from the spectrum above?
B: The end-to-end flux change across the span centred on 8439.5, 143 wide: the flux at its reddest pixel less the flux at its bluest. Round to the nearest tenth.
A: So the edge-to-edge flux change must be 1.2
